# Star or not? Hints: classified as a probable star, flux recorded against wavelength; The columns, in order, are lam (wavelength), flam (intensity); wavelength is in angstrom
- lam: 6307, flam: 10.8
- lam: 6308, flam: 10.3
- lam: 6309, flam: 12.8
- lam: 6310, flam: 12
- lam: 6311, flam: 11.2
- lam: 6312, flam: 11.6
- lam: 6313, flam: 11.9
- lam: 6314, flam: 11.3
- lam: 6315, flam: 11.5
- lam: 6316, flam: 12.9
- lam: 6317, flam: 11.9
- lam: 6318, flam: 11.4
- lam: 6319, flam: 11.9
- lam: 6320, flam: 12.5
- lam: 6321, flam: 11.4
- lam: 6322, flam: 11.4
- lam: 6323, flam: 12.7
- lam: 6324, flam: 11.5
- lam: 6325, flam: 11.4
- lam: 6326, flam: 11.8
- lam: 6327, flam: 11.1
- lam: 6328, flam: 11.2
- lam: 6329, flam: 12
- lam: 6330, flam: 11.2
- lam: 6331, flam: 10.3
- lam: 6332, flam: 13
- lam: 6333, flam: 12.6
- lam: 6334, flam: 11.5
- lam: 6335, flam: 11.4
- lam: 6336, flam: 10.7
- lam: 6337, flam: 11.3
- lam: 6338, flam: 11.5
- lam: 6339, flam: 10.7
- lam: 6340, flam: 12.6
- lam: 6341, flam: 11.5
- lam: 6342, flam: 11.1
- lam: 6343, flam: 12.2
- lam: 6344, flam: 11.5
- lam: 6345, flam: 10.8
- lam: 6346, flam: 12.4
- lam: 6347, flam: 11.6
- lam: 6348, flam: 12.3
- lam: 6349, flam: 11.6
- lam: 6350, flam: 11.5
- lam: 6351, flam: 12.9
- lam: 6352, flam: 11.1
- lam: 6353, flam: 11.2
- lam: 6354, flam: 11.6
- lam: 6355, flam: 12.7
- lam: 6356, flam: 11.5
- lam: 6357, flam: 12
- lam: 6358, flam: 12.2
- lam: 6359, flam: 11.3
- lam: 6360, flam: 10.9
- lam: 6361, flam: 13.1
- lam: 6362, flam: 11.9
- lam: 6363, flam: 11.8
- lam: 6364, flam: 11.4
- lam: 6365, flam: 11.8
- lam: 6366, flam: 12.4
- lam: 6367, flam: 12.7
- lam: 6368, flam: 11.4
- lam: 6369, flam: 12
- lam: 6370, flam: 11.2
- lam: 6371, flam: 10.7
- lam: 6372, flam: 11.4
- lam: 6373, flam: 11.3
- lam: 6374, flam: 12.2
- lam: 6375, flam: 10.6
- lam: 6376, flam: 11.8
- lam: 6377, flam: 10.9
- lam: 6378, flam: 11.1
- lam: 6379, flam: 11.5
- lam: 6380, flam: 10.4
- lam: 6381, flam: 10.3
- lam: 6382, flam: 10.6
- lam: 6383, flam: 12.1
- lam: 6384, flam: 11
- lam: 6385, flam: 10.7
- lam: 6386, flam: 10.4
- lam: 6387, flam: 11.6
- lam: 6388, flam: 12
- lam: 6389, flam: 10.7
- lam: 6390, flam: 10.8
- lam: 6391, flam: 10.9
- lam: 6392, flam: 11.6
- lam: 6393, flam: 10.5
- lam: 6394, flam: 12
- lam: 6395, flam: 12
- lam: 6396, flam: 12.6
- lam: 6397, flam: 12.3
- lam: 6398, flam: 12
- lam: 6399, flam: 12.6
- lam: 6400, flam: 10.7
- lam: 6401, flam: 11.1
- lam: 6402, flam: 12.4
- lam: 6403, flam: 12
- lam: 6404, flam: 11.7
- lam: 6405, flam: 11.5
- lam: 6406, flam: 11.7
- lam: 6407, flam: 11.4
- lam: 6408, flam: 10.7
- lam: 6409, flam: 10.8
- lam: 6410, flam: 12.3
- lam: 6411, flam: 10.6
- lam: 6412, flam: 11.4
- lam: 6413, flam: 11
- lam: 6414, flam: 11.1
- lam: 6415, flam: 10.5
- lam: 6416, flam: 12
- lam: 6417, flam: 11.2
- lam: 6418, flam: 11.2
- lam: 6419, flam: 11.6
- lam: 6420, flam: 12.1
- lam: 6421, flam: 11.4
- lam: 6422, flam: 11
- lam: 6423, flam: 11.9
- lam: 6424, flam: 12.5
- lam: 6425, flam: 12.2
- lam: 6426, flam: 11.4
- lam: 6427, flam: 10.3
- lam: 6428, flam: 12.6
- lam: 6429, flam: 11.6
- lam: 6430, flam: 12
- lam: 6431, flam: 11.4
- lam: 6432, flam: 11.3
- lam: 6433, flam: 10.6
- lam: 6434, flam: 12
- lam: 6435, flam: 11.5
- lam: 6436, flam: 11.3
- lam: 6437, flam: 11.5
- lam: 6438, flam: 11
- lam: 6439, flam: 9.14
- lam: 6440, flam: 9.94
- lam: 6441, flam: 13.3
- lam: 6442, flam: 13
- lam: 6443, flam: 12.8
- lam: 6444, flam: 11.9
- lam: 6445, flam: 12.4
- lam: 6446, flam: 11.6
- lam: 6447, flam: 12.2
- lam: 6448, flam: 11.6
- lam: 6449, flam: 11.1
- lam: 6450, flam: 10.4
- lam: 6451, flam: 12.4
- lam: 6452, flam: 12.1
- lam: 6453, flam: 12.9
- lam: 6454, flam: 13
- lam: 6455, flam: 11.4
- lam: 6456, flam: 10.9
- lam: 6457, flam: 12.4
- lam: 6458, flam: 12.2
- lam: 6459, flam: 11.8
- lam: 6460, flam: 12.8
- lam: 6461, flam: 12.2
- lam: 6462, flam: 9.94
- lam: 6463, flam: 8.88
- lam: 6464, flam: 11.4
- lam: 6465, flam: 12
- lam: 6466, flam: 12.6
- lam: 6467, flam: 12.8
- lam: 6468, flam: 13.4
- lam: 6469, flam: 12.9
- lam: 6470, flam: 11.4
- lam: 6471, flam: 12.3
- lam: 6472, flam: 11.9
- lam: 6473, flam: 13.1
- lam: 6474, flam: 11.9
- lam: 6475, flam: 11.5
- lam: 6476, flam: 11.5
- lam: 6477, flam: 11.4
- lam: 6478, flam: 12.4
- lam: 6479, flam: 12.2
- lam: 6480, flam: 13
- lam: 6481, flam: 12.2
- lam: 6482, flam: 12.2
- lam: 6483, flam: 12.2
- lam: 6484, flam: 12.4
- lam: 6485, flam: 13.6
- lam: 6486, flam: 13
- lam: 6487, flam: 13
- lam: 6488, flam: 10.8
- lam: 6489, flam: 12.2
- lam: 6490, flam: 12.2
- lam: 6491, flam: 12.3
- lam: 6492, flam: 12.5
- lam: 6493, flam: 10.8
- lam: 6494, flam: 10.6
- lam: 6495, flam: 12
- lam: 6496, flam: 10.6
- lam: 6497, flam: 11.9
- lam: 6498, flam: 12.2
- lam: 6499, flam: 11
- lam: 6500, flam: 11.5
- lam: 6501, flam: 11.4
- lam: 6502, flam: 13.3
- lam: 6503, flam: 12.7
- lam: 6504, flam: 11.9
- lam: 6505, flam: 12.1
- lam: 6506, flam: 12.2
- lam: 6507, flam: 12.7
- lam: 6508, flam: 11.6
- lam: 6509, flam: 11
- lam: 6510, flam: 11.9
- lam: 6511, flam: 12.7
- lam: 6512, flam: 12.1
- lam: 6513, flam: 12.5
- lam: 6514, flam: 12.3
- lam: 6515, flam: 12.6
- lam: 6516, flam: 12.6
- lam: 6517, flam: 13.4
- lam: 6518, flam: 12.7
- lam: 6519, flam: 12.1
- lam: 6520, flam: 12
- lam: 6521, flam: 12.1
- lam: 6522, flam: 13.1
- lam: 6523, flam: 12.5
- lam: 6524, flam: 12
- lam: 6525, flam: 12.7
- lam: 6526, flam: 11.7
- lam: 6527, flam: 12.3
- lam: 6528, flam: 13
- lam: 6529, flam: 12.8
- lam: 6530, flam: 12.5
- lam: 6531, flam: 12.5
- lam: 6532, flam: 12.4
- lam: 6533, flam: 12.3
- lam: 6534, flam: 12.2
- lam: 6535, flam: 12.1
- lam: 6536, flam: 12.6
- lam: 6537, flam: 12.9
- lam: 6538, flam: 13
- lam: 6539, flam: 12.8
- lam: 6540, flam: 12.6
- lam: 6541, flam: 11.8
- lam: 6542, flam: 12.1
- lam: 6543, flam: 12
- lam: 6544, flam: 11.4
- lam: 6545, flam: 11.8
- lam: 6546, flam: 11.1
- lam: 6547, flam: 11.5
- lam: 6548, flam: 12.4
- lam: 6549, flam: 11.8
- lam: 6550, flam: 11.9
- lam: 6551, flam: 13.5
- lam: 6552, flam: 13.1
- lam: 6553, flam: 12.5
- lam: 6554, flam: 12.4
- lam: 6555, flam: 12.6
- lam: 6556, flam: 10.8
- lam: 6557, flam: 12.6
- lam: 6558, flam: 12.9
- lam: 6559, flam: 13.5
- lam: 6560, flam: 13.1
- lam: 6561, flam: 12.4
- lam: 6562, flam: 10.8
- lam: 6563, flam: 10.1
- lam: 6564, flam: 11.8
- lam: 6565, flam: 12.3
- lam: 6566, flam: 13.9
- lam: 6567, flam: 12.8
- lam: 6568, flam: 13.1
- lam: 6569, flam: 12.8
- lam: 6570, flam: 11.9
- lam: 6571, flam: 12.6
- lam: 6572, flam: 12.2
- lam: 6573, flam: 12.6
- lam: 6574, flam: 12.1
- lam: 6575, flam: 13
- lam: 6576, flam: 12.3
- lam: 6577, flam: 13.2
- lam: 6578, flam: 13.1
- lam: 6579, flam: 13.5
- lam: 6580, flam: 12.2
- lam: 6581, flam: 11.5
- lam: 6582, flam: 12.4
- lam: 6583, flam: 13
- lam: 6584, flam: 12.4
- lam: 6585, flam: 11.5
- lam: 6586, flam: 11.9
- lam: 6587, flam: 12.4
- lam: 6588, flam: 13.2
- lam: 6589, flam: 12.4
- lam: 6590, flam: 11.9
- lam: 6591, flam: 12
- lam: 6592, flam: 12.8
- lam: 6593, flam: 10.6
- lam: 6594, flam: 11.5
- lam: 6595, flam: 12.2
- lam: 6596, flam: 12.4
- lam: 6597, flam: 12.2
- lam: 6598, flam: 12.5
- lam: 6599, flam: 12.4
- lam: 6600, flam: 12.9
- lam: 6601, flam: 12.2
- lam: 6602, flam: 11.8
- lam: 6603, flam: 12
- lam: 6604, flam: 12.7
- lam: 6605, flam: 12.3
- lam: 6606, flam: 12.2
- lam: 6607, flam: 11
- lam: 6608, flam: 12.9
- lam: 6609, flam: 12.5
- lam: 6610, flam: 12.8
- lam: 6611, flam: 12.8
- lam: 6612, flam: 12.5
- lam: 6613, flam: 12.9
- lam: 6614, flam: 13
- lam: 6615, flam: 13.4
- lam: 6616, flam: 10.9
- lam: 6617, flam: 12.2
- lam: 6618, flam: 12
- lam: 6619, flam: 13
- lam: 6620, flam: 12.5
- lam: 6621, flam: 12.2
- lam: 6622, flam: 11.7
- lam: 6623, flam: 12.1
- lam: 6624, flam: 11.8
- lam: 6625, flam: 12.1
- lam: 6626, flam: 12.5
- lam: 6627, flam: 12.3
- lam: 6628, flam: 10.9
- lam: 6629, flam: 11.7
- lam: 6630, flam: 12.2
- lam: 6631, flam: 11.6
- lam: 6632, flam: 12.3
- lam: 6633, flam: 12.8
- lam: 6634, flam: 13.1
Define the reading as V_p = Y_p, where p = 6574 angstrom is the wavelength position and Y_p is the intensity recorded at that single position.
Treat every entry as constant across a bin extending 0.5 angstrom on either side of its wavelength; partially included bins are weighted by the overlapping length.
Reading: 12.1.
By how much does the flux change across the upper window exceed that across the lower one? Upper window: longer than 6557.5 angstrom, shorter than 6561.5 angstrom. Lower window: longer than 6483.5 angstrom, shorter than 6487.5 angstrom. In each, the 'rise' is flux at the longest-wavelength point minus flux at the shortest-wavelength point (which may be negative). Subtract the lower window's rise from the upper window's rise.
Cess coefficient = -1.1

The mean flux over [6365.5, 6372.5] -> 11.7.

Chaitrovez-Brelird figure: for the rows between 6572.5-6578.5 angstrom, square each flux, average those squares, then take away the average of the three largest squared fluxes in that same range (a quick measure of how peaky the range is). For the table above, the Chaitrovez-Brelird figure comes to -9.7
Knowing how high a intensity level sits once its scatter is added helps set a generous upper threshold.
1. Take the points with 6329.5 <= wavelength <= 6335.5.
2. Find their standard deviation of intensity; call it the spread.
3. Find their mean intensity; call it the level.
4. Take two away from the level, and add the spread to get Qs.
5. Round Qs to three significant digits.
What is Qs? 10.6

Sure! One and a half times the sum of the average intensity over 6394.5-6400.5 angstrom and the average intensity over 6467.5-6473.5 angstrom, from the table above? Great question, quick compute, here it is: 36.8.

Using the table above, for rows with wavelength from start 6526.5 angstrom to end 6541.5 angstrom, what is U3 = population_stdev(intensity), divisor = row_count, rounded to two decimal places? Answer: 0.34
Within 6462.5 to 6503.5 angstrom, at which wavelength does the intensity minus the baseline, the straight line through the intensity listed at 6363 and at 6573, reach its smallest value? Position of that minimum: 6463 angstrom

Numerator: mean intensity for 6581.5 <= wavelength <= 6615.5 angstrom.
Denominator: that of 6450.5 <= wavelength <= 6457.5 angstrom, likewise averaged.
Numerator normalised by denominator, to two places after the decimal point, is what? 1.02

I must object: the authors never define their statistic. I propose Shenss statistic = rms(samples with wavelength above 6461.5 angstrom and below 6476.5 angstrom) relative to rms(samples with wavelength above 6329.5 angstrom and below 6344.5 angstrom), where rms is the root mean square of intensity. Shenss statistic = 1.03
